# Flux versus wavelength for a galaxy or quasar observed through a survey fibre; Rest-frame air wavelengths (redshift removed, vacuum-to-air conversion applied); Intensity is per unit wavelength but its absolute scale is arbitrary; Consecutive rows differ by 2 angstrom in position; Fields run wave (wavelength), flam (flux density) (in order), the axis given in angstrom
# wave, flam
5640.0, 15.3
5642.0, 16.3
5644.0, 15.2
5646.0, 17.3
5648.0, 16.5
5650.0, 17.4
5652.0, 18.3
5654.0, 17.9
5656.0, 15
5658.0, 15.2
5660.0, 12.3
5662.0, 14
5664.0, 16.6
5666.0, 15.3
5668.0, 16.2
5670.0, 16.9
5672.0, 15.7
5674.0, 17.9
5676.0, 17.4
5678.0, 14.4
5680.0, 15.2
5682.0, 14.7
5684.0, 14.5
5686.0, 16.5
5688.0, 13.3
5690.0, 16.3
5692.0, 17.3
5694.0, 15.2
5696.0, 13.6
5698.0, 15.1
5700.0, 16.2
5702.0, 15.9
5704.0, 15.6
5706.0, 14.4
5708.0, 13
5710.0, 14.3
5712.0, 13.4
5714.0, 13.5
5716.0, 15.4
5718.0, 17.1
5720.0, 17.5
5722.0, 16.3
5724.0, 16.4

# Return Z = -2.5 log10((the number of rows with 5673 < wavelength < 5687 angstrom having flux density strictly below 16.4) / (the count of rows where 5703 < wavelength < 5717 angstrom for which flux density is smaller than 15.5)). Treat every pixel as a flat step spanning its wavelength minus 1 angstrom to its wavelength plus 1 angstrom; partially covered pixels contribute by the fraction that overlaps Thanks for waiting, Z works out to 0.4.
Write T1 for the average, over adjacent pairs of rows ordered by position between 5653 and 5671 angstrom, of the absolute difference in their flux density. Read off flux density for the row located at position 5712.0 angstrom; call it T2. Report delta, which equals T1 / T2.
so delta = 0.12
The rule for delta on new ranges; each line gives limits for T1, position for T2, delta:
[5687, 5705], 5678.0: 0.09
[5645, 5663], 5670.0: 0.08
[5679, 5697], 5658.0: 0.11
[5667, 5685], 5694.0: 0.07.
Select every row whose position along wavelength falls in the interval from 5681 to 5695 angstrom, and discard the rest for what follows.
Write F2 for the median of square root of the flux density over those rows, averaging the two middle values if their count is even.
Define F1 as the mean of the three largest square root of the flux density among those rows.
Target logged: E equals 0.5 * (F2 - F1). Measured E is -0.094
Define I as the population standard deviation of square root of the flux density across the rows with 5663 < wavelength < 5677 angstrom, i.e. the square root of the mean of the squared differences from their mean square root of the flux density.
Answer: 0.10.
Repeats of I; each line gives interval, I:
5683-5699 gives 0.17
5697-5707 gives 0.08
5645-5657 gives 0.13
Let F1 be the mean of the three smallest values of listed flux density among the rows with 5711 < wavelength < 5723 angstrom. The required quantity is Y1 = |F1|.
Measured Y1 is 14.1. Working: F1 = 14.1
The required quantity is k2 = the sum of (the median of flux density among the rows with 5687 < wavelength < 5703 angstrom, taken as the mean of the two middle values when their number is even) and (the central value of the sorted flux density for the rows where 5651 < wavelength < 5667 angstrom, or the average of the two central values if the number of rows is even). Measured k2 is 30.8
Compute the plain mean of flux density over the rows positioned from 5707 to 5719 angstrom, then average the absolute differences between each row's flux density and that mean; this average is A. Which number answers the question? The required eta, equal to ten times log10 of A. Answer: 0.79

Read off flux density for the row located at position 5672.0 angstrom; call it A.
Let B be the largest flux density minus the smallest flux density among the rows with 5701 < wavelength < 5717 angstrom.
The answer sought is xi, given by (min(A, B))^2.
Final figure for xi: 8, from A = 15.7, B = 2.9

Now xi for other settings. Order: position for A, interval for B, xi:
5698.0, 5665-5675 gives 7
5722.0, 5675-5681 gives 9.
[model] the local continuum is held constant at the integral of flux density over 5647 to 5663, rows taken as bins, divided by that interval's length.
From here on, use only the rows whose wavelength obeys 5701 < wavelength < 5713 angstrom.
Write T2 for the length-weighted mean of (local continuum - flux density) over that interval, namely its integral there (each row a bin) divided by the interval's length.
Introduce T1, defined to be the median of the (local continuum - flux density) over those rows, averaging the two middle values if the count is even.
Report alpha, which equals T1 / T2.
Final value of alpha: 1.06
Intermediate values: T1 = 1.5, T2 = 1.4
